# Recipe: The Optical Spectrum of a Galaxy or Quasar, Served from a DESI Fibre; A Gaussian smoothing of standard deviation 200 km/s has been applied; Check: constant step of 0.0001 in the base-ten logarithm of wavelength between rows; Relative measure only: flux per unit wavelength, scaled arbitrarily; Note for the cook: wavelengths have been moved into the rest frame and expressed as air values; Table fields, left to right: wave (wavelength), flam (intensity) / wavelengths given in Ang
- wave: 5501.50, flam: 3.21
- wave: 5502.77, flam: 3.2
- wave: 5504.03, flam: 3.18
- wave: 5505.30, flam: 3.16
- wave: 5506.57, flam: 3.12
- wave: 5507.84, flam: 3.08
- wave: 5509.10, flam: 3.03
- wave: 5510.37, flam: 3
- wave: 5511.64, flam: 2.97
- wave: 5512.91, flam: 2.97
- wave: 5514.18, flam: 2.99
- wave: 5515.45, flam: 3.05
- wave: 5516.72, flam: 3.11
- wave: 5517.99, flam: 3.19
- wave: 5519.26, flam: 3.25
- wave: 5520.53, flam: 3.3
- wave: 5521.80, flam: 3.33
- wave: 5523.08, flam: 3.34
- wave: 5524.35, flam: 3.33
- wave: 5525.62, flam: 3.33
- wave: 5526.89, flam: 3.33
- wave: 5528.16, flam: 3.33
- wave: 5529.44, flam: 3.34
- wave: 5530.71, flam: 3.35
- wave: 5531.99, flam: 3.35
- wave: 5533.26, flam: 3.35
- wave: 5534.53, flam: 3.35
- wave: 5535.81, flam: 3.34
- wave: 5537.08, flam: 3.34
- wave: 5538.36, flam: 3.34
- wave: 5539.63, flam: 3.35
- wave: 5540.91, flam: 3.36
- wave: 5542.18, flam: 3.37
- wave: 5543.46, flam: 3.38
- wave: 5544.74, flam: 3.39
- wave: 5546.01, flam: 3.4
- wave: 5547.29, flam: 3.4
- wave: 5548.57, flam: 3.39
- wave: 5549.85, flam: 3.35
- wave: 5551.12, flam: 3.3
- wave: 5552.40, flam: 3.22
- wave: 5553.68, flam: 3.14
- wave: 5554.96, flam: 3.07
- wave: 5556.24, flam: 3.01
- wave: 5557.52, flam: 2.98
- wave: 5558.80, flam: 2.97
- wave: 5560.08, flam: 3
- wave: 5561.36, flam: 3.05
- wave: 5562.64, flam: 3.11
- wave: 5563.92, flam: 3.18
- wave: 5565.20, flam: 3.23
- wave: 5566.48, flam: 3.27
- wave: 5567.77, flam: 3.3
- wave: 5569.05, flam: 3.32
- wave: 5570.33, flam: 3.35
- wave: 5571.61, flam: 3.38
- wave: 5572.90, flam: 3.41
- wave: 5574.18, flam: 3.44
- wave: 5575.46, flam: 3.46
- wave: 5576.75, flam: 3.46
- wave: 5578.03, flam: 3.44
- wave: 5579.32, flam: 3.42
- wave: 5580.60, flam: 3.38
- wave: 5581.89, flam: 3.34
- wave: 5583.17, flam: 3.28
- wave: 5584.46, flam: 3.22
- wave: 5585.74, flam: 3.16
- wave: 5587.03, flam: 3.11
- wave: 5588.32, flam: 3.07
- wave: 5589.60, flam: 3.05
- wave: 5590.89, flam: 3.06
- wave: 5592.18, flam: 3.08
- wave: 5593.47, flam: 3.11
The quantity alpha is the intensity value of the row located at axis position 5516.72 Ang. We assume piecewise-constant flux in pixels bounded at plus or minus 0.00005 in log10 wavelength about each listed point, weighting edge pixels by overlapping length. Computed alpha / 3.11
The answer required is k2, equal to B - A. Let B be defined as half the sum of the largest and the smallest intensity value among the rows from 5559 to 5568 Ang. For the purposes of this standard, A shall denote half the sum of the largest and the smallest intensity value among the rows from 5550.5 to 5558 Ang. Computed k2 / 0.01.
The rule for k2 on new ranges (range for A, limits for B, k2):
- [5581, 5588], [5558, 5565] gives -0.15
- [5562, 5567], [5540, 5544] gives 0.18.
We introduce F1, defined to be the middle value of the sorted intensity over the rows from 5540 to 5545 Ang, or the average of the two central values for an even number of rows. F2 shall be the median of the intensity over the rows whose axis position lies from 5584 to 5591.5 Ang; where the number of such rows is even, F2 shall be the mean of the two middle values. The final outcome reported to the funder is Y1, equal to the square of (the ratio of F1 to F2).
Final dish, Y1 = 1.19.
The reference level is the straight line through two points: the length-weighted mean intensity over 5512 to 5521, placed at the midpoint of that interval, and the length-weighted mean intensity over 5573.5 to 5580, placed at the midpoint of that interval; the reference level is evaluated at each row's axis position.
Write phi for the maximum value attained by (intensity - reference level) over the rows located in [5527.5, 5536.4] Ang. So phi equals 0.157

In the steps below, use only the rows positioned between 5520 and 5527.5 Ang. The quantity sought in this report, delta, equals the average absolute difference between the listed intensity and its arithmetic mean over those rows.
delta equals 0.009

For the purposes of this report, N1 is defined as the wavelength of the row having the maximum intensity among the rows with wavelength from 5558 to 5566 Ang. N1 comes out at 5565.20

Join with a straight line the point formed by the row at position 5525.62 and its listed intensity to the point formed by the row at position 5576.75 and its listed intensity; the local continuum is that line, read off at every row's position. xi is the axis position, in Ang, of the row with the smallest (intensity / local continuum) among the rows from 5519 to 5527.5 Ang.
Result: 5519.26 Ang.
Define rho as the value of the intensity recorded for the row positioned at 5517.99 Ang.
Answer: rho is 3.19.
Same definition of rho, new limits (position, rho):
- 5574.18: 3.44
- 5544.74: 3.39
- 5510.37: 3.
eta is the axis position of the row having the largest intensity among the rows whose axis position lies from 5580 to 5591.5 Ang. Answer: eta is 5580.60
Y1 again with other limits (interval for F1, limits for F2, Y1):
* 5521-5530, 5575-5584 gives 0.95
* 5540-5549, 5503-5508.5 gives 1.17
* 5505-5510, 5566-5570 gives 0.88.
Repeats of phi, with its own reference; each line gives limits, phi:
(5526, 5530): 0.158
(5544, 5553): 0.123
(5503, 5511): 0.133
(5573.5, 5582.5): 0.021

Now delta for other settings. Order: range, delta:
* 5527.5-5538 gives 0.006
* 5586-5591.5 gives 0.019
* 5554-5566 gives 0.072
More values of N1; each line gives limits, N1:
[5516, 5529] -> 5523.08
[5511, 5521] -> 5520.53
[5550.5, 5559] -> 5551.12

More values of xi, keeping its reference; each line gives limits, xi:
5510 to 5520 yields 5512.91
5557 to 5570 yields 5558.80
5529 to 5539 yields 5538.36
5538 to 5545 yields 5538.36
